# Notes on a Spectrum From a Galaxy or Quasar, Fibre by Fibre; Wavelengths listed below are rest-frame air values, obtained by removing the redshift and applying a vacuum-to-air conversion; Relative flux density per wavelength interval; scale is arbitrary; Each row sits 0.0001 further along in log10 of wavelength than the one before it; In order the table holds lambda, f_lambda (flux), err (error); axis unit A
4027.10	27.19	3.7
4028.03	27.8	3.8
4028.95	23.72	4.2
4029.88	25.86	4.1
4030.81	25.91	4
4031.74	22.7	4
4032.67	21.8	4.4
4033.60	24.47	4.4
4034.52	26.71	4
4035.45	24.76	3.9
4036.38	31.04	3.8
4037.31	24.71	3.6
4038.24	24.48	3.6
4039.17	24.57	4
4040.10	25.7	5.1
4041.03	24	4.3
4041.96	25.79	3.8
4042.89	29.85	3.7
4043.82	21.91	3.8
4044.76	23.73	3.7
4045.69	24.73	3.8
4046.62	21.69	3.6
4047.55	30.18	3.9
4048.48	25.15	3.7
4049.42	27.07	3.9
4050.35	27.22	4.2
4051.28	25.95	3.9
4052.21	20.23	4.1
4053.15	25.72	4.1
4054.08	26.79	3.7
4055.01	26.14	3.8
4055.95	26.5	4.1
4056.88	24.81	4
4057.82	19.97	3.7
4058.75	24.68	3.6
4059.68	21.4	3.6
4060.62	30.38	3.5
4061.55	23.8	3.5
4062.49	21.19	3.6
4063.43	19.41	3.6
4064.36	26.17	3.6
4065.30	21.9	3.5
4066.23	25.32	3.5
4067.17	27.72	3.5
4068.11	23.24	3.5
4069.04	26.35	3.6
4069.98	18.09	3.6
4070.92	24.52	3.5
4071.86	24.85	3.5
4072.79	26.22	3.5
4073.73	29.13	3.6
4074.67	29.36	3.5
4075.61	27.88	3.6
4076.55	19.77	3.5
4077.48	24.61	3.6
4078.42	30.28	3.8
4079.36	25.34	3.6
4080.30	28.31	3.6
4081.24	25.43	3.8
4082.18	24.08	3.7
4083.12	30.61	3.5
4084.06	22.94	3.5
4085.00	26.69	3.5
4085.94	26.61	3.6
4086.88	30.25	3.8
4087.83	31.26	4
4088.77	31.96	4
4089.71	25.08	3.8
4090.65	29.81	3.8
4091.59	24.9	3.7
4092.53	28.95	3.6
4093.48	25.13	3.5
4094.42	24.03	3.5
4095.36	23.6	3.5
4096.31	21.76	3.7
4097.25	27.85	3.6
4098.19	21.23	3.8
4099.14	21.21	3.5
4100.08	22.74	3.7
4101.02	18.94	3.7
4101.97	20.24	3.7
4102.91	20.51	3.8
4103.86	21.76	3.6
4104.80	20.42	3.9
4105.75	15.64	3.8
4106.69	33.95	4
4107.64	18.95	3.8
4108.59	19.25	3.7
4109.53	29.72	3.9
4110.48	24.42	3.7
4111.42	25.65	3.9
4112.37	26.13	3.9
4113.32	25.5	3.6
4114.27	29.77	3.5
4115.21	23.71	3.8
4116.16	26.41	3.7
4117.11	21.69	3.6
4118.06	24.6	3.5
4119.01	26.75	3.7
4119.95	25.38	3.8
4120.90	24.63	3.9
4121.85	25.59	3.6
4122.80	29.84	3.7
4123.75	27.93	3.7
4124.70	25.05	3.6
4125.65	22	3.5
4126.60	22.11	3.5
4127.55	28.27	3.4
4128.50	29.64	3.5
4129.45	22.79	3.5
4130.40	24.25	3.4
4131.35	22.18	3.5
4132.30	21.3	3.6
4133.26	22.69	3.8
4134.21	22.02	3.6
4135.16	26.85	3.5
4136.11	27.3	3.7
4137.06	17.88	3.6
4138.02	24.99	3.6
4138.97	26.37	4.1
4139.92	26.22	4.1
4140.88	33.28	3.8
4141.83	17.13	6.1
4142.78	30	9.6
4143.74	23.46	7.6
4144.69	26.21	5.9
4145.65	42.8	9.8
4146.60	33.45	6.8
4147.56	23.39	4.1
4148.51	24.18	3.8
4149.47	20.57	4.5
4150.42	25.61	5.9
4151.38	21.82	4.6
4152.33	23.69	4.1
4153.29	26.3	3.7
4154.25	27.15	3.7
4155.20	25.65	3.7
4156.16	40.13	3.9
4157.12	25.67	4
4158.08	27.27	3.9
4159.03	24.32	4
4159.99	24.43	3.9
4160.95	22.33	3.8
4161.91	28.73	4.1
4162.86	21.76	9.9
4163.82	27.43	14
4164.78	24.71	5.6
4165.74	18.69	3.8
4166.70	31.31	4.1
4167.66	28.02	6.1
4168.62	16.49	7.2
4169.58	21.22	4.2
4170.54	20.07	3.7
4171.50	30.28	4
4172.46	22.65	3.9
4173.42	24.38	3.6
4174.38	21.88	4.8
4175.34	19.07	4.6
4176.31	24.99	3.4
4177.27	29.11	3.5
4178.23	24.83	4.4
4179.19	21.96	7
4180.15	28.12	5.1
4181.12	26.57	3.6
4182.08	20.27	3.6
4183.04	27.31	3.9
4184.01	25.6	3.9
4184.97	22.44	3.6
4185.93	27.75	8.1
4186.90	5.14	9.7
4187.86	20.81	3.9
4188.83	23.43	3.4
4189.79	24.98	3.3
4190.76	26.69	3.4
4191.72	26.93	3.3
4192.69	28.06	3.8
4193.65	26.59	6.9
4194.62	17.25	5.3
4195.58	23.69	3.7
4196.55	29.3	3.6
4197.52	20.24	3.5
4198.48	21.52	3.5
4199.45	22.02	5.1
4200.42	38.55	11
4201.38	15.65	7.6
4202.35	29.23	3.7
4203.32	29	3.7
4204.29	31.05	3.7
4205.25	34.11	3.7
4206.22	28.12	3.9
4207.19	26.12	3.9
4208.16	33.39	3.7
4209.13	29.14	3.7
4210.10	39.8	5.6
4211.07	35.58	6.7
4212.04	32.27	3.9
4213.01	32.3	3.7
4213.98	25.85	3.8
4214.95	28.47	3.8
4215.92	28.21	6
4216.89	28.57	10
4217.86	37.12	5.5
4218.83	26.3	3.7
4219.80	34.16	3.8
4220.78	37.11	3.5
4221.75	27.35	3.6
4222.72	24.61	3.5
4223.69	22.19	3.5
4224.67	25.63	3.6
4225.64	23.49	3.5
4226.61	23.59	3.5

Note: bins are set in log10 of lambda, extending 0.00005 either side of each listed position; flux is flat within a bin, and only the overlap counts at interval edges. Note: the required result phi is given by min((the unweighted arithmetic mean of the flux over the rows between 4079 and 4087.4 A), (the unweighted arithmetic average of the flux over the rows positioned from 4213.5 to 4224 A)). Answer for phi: 26.7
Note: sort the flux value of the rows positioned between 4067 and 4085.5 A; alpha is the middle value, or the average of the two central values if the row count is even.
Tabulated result 25.8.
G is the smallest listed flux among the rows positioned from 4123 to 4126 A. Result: 22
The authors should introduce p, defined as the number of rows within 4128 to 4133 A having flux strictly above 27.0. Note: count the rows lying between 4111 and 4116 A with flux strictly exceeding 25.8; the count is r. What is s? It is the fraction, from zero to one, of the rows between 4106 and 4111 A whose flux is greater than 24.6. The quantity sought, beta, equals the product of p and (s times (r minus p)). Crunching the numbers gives 0.4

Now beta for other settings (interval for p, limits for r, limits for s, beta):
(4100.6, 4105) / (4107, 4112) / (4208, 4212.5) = 0.0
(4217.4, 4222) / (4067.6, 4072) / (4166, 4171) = -4.8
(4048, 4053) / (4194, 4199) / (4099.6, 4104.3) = 0.0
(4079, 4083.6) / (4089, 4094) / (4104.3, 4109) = 0.0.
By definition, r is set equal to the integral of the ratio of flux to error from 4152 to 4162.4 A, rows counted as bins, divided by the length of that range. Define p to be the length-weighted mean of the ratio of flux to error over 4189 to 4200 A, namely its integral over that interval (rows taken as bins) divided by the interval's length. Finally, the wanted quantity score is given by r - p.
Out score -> 0.7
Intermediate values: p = 6.3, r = 6.9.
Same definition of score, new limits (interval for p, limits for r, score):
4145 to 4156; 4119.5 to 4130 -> 1.4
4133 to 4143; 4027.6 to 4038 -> 0.2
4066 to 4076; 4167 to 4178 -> -1.6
